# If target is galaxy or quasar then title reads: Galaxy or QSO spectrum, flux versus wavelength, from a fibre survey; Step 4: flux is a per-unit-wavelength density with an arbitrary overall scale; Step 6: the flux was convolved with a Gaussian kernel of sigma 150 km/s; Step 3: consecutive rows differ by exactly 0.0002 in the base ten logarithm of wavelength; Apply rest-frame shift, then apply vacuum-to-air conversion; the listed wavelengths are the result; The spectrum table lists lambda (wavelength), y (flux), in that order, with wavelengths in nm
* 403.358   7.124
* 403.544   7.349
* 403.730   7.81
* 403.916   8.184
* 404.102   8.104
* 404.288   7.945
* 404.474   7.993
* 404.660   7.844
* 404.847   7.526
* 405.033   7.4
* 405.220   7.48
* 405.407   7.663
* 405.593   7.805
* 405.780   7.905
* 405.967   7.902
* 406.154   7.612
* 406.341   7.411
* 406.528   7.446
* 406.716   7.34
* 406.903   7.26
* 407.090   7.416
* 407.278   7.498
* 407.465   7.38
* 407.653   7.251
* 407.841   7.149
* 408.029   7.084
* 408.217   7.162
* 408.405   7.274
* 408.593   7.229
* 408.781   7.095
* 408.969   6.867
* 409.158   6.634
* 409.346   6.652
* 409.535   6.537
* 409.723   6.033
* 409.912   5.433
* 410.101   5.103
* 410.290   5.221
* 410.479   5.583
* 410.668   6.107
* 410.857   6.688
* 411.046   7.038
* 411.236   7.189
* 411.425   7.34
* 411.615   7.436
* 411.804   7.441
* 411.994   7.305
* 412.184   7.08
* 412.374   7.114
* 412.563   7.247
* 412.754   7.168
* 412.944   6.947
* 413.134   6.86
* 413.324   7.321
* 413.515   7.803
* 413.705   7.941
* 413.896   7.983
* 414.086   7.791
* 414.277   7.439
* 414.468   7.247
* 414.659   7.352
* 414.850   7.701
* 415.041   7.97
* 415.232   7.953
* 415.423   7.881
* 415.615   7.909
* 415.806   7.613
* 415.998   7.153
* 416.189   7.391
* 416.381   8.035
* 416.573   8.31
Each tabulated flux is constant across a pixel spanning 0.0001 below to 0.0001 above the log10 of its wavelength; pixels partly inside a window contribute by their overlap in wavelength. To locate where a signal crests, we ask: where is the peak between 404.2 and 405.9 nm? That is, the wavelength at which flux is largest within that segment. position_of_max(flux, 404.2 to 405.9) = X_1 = 404.474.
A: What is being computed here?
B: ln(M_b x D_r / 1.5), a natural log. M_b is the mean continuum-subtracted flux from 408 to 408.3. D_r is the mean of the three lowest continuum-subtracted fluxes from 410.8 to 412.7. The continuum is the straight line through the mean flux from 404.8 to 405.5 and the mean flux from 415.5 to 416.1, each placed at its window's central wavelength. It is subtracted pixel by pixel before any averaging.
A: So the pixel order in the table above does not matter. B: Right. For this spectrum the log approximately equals -1.8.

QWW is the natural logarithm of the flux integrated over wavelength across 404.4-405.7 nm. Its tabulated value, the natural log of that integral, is 2.30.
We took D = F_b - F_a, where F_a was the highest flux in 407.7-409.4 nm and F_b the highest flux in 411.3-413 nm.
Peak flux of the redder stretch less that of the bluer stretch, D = 0.17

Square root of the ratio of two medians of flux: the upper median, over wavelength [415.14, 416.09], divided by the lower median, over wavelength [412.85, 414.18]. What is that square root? 1.01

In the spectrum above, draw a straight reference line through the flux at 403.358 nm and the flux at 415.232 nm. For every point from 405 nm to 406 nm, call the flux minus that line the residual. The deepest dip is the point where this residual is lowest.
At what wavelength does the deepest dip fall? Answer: 405.033 nm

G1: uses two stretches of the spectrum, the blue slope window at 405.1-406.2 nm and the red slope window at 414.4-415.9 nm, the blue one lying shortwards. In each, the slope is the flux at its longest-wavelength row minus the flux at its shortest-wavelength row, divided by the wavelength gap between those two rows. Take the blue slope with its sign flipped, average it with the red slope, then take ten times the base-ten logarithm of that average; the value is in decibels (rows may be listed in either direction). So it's -12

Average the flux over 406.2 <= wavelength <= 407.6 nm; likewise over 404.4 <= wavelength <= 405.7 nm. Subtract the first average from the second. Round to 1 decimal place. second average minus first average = 0.3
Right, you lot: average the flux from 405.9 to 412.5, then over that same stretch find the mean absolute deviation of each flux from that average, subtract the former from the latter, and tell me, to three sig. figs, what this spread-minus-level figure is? -6.39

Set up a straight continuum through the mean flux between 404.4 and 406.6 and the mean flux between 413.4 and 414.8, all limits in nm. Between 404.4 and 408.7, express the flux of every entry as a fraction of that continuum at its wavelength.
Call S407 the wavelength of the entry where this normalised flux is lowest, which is 408.029 nm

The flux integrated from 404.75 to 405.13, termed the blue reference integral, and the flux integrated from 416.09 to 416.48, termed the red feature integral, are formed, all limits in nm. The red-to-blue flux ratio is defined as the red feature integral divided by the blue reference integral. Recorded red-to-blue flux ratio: 1.06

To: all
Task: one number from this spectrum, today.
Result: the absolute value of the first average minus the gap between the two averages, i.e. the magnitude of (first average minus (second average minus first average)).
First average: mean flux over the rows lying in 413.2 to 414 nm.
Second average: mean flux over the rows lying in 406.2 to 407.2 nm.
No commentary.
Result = 8.1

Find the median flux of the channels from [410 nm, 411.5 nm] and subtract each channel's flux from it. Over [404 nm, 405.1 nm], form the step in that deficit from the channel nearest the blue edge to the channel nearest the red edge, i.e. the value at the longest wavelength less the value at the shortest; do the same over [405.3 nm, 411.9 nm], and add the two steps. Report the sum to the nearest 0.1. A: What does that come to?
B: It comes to 0.9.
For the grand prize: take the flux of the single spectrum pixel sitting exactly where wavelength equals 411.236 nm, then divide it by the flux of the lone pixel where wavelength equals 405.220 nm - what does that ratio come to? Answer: 1.0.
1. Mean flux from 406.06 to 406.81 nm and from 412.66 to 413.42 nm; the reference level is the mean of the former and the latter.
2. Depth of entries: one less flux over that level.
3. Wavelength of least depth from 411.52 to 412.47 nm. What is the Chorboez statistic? 411.804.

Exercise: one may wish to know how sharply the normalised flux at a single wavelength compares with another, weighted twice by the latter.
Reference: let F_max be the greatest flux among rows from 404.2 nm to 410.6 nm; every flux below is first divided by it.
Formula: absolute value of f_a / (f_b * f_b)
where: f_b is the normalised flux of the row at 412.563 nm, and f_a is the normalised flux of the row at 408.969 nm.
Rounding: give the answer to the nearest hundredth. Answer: 1.05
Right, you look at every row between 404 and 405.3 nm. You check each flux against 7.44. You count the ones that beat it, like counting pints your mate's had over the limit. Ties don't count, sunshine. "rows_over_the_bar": 6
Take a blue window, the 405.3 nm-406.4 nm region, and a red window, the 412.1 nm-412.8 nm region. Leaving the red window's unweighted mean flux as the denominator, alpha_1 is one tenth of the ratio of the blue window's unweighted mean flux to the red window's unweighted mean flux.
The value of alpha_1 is 0.108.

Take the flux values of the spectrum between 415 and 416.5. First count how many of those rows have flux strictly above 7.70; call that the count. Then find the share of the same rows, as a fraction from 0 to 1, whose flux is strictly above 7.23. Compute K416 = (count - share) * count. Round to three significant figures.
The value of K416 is 20.6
